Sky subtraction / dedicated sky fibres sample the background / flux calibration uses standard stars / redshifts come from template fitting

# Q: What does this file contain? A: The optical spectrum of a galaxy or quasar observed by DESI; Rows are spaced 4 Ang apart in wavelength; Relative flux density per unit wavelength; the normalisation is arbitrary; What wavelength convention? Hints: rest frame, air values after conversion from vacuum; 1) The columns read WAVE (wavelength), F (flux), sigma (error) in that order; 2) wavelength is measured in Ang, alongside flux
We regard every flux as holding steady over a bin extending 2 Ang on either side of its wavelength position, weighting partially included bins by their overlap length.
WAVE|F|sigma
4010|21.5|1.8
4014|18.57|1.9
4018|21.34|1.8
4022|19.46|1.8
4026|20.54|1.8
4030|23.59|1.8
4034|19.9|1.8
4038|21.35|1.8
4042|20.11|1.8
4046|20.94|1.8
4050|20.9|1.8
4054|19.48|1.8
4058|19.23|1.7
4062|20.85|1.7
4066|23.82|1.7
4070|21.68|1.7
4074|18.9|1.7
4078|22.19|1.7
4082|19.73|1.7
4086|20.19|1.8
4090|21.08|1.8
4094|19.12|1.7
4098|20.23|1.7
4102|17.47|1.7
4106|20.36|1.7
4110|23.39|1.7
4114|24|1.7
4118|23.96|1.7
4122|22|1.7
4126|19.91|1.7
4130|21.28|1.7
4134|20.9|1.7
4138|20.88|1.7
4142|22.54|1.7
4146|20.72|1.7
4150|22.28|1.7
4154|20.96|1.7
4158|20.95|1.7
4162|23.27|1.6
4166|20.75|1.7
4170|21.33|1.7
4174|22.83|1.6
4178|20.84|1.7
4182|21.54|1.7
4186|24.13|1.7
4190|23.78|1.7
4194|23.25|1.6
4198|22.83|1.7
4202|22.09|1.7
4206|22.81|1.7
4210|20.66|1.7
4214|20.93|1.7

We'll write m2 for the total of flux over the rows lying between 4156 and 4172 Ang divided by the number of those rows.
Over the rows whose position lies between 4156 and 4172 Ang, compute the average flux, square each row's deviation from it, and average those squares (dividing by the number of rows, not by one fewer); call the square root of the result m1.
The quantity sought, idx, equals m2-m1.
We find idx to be 20.6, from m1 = 1.0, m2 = 21.6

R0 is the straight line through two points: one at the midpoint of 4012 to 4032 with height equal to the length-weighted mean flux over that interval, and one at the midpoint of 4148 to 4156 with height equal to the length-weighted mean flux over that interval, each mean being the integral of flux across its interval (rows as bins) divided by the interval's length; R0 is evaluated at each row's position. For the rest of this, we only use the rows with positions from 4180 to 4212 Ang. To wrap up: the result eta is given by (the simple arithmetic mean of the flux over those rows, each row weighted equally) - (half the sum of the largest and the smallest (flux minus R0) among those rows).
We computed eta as 22.2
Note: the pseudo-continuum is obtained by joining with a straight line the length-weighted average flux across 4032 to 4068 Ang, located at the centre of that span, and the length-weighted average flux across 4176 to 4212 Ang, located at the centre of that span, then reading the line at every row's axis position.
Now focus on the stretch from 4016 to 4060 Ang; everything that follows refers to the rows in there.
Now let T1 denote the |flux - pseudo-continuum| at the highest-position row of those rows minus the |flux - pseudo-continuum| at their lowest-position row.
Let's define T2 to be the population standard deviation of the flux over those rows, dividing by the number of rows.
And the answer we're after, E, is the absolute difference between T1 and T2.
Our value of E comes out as 0.6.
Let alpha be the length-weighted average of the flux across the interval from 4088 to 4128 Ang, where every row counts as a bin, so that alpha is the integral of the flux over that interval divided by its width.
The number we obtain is 21.2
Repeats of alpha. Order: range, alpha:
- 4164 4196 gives 22.3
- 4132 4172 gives 21.5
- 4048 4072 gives 21.0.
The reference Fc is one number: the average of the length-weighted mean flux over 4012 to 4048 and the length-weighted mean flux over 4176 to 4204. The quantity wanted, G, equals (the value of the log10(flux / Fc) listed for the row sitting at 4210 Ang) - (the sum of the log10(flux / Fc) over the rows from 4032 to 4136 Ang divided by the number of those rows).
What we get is -0.003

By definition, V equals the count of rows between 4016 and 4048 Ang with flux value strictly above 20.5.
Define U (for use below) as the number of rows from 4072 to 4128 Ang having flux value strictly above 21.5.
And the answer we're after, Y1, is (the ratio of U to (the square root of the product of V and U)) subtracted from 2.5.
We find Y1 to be 1.50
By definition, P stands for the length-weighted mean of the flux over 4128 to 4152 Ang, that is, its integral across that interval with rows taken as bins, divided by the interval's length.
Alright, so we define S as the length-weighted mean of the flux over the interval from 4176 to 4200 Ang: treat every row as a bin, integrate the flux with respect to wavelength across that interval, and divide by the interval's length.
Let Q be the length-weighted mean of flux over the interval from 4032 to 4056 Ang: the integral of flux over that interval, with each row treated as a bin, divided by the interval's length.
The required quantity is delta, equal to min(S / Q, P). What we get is 1.11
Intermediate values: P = 21.4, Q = 20.4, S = 22.7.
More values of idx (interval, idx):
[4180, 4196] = 22.2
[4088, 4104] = 18.1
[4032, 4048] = 20.0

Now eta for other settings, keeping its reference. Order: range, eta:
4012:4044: 20.2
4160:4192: 21.7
